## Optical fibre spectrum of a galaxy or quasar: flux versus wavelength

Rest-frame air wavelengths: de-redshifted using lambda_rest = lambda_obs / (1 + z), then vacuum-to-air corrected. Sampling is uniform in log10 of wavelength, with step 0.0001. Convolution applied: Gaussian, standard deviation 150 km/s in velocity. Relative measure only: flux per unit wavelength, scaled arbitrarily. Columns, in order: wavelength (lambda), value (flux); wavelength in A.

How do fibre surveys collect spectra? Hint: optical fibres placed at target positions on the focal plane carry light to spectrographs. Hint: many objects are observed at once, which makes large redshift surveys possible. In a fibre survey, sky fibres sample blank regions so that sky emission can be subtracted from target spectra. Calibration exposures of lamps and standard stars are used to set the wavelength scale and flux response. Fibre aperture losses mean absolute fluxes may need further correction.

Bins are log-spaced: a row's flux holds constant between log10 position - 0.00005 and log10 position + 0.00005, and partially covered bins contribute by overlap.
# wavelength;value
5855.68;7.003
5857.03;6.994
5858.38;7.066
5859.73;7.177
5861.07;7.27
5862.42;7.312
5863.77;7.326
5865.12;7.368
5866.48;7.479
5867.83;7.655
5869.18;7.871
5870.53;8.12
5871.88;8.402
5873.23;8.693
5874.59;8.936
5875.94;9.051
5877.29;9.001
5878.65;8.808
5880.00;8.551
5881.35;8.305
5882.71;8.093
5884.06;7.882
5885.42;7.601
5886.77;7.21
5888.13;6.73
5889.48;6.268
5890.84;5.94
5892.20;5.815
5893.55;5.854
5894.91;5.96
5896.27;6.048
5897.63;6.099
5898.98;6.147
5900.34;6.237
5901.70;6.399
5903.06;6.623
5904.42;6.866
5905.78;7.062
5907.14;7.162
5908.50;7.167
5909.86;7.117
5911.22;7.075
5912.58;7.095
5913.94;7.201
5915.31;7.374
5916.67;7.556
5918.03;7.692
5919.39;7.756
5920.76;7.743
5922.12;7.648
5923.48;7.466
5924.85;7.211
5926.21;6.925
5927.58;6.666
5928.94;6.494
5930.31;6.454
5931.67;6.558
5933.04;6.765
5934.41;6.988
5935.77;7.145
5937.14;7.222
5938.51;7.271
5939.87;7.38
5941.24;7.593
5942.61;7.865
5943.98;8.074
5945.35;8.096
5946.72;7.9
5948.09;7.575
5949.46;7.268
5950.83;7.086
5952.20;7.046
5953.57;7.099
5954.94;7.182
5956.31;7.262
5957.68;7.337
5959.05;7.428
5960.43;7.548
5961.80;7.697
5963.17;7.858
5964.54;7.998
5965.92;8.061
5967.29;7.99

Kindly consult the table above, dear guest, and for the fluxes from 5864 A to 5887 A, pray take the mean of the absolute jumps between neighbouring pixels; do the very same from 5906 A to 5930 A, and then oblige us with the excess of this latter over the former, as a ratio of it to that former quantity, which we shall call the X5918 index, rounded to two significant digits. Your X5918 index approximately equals -0.42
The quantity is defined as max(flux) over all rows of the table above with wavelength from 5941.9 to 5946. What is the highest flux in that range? 8.096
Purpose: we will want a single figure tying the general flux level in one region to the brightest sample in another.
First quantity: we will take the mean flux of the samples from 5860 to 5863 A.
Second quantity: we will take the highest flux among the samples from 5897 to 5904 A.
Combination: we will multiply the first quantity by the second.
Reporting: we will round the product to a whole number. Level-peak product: 48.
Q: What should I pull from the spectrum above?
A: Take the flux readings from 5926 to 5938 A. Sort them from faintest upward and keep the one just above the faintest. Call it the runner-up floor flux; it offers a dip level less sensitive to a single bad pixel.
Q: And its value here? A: 6.494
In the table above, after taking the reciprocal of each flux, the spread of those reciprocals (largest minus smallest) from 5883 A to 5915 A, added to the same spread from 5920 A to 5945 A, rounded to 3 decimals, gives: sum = 0.076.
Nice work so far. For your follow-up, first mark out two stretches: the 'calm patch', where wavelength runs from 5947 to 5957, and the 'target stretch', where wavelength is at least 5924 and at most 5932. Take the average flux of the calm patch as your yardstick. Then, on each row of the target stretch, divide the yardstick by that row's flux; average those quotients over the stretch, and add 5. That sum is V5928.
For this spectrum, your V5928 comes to 6.08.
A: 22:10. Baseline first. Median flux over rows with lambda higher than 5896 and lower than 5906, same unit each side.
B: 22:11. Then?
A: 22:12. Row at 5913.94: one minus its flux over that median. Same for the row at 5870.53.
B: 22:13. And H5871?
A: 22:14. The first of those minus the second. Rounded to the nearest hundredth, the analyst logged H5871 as 0.15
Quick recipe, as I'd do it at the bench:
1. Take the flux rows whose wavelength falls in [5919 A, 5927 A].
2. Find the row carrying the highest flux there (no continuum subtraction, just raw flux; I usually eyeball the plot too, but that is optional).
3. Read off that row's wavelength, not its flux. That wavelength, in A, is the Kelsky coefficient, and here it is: 5919.39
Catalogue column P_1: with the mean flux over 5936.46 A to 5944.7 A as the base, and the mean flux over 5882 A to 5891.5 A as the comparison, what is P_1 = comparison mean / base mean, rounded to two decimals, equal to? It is 0.94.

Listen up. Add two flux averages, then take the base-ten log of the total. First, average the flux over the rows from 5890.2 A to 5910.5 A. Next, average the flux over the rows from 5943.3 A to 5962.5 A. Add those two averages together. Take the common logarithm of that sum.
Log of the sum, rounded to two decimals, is 1.14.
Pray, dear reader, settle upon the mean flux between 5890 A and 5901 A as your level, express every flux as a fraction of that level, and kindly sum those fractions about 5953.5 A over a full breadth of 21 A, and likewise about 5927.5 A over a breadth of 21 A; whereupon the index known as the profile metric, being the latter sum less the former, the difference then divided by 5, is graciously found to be -0.19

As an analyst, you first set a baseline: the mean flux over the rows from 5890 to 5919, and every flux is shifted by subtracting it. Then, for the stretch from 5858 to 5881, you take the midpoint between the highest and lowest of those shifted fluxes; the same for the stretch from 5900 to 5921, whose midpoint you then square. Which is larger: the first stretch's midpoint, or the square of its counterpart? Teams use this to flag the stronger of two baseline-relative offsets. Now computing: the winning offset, 1.4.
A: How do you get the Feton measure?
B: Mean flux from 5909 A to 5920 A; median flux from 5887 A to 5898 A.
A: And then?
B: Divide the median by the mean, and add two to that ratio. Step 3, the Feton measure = 2.82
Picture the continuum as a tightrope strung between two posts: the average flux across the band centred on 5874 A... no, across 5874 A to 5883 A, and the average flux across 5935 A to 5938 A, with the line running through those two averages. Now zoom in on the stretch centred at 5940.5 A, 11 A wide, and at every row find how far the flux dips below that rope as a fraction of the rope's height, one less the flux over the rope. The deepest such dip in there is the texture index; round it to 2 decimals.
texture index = 0.01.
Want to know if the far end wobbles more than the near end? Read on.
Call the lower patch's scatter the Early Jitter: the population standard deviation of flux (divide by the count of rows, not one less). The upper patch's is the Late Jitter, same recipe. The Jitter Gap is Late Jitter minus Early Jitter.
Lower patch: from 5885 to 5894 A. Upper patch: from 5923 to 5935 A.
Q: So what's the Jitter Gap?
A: -0.33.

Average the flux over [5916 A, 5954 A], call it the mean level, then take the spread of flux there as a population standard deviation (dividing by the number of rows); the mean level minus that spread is 6.85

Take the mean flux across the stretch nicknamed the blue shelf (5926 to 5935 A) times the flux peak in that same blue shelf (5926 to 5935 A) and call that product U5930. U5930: 47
